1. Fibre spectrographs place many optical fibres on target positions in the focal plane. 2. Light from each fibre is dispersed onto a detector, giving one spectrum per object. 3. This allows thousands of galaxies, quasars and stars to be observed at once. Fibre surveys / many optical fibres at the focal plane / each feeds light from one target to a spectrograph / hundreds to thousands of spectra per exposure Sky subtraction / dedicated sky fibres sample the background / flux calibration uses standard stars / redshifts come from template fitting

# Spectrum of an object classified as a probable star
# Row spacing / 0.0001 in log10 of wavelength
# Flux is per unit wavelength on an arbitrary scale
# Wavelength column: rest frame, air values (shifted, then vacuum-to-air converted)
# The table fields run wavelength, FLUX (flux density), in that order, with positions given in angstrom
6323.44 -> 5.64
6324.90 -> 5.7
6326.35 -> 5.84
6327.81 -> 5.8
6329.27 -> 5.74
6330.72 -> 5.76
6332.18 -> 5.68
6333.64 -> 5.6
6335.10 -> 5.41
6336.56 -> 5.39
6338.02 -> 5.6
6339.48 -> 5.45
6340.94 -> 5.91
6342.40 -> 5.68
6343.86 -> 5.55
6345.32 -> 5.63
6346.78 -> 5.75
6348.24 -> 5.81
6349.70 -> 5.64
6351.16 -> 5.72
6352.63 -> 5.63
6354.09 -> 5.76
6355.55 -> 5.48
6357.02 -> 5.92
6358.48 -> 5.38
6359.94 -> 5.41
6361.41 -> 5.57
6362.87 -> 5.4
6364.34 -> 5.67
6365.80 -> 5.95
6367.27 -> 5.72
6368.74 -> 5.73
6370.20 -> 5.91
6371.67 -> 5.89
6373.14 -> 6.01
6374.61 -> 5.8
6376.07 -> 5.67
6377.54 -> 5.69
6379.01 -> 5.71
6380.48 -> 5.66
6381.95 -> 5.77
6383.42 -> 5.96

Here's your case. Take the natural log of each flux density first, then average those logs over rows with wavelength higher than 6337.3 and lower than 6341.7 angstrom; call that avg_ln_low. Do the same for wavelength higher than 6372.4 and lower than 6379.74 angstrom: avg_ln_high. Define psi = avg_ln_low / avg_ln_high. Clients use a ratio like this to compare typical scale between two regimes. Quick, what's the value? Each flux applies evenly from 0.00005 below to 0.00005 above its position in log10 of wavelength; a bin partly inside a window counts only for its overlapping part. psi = 0.99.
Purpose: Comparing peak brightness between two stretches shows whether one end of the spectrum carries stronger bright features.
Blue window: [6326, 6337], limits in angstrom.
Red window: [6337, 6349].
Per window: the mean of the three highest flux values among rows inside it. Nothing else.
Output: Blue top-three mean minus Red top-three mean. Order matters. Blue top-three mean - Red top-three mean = -0.023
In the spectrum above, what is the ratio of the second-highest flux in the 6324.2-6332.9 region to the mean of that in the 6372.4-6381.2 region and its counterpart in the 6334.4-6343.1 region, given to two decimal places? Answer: 1.01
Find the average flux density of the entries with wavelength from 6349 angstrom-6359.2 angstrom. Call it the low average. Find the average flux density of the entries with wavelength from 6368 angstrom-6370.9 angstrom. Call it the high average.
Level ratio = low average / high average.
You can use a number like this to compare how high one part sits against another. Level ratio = 0.97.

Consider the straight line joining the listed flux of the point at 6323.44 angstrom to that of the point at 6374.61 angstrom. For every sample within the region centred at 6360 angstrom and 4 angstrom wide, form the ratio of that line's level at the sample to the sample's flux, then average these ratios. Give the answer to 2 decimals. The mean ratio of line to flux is 1.06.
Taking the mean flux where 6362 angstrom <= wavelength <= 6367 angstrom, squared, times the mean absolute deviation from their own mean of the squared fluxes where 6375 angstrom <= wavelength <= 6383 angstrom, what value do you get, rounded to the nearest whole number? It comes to 12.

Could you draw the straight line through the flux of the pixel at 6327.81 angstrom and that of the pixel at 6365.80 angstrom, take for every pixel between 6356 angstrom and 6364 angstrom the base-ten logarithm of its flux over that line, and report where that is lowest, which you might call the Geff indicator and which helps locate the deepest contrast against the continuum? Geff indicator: 6358.48 angstrom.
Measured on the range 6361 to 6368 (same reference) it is 6362.87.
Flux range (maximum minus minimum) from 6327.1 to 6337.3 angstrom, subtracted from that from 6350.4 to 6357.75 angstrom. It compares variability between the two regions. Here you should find 0.03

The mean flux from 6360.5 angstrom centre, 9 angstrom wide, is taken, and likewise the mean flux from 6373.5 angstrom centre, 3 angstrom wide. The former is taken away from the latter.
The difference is 0.35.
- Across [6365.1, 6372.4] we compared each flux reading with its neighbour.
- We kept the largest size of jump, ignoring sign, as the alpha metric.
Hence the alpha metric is 0.230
